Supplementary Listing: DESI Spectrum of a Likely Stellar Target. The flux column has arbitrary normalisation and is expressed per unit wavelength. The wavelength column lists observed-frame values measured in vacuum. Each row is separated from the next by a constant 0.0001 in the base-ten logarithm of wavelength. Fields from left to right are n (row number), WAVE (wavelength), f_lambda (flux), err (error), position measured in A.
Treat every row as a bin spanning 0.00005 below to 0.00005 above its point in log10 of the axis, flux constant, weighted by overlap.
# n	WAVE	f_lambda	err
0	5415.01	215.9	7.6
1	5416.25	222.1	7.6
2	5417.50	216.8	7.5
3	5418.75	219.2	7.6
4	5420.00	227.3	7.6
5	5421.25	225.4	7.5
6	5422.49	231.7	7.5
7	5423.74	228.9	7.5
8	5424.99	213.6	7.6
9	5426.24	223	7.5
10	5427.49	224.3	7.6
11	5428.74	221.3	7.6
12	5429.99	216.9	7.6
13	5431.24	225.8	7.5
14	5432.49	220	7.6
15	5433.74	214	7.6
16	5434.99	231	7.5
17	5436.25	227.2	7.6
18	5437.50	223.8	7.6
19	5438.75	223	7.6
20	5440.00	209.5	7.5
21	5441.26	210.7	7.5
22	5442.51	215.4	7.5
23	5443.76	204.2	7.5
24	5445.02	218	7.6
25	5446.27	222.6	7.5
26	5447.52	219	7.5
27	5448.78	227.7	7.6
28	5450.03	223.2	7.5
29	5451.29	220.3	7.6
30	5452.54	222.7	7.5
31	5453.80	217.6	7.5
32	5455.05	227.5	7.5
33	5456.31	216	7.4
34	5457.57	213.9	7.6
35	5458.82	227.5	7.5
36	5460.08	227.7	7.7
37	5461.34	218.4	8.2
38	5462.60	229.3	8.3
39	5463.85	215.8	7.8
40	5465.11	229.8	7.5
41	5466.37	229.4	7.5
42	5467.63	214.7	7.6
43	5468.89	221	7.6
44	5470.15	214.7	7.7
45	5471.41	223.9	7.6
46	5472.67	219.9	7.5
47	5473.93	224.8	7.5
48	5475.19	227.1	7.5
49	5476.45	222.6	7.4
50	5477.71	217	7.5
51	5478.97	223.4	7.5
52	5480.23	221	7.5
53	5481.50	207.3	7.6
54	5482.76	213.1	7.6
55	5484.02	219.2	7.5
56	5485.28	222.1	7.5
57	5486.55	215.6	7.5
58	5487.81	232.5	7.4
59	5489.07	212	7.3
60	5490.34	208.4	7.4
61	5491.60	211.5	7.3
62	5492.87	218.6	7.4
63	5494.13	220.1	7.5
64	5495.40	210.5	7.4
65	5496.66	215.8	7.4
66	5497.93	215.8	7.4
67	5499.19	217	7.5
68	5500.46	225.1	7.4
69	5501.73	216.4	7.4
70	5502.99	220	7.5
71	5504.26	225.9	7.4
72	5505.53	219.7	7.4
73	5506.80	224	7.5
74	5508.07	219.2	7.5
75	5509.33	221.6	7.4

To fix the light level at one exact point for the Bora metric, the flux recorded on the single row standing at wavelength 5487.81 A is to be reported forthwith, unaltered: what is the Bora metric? 232.5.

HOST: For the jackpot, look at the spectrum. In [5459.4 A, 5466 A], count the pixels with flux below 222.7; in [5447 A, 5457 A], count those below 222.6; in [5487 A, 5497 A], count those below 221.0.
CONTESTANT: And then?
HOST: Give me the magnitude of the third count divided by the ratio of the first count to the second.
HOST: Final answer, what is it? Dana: 14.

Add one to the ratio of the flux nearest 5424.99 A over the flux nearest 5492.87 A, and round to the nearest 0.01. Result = 1.98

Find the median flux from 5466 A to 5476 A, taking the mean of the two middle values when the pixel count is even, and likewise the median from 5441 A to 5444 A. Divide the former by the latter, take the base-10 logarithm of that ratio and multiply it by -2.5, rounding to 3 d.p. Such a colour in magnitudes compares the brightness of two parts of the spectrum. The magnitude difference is -0.059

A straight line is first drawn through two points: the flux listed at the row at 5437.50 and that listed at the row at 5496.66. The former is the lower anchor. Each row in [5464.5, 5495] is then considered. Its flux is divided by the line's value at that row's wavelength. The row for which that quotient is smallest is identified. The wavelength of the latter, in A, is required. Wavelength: 5481.50 A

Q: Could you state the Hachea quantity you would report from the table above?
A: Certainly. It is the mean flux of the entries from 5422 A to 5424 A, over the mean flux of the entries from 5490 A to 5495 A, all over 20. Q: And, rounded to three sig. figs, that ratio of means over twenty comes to 0.0536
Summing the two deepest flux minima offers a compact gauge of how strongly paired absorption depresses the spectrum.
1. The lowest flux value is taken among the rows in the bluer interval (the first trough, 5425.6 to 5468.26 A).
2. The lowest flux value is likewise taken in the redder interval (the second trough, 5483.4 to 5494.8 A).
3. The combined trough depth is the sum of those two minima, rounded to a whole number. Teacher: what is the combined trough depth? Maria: 413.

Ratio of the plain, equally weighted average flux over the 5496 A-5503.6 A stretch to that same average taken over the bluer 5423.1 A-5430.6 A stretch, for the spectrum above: 0.99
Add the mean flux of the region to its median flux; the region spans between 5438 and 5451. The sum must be 436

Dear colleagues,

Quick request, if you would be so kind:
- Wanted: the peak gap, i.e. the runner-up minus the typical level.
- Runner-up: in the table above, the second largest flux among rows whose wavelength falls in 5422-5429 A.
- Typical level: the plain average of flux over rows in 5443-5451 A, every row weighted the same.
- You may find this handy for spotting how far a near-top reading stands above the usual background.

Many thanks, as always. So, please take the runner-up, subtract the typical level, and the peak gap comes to 9.8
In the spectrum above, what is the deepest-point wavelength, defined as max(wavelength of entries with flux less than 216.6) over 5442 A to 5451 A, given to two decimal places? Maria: 5443.76 A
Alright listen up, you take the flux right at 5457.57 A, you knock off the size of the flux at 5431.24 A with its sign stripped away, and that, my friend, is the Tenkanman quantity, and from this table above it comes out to -12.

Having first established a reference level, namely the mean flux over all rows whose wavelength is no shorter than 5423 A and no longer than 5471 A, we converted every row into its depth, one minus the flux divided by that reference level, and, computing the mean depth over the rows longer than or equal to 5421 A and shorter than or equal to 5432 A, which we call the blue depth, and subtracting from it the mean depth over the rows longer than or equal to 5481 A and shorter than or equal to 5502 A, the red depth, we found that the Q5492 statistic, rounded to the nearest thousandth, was -0.031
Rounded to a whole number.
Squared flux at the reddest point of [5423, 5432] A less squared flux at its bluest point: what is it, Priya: -1410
